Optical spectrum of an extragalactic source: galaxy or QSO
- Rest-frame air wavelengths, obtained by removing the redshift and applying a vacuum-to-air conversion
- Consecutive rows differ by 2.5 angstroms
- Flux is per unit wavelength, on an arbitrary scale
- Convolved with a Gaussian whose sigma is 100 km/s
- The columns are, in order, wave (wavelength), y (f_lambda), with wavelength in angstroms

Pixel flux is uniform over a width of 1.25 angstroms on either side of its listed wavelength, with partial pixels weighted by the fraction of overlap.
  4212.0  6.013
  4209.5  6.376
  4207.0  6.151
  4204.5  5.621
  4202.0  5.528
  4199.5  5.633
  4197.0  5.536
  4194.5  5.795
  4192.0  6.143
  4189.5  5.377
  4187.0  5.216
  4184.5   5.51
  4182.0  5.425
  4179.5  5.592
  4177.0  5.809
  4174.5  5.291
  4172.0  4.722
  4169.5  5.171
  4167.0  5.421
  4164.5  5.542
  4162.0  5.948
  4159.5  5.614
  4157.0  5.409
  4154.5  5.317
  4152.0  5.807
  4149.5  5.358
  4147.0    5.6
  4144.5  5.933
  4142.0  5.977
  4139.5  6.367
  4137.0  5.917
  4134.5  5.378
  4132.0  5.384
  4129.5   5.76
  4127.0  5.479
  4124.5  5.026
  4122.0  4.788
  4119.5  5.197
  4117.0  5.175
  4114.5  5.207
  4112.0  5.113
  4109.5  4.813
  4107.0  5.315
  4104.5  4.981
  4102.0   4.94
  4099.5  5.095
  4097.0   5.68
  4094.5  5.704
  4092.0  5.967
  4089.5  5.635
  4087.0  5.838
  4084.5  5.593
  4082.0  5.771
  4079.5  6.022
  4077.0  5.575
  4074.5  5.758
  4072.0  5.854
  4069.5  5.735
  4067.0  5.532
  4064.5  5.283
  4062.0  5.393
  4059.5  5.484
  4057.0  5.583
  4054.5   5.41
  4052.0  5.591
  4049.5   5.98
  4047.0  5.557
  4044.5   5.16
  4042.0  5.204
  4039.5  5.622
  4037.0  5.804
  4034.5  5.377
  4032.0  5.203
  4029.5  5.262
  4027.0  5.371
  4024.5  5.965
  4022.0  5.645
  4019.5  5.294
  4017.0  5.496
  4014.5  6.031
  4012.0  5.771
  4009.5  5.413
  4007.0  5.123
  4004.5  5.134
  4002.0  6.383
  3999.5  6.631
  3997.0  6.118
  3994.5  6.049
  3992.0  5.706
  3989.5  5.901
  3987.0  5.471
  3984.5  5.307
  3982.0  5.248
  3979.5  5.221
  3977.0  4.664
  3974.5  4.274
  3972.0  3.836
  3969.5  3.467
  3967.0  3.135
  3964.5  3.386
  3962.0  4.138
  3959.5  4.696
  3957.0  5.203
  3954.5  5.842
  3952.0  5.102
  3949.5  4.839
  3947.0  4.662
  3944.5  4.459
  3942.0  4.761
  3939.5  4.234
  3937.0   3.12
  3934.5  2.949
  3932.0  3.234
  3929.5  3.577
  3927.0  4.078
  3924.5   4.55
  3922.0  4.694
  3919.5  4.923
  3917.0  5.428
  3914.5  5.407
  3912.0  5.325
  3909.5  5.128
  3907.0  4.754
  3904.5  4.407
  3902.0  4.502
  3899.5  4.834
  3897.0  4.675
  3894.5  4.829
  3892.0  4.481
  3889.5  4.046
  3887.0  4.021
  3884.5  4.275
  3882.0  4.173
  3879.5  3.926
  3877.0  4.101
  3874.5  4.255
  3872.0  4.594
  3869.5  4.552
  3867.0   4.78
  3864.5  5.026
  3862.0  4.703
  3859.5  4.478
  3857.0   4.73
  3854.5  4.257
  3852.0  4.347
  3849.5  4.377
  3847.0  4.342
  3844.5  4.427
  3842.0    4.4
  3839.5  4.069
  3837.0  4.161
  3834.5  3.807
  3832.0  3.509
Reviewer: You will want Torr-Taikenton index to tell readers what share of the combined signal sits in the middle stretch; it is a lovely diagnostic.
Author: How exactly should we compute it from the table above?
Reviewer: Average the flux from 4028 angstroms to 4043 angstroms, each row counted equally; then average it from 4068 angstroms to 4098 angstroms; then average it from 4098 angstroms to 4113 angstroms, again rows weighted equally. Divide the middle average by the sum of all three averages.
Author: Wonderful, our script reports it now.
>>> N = 0.355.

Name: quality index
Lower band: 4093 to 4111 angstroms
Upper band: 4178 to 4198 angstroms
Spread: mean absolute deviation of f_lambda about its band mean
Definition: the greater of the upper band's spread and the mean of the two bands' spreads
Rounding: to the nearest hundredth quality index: 0.25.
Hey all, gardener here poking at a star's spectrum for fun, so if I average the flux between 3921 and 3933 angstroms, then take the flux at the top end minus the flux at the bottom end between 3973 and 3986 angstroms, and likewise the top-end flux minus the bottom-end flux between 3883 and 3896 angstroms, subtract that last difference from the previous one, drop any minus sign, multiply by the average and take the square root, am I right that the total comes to 1.4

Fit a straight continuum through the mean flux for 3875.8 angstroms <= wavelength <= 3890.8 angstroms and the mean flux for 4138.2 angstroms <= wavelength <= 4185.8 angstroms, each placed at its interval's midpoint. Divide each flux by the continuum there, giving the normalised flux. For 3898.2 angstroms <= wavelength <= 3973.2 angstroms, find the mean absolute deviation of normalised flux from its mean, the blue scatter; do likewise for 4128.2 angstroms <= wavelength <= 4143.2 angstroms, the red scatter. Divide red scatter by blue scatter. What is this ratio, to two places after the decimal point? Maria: 0.32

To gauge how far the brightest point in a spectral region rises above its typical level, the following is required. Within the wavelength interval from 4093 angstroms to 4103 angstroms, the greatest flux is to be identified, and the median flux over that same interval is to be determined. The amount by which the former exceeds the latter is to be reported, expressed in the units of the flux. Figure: 0.3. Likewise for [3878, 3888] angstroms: 0.2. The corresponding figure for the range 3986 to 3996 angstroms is 0.2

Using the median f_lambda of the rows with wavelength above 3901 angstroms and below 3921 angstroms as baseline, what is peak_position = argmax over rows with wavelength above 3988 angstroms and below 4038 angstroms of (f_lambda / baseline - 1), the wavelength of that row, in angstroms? 3999.5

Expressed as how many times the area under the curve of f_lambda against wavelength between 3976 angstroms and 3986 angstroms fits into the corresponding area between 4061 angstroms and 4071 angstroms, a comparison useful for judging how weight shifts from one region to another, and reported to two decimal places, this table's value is 1.07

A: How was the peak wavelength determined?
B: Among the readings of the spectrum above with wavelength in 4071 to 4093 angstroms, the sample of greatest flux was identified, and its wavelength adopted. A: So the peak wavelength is 4079.5 angstroms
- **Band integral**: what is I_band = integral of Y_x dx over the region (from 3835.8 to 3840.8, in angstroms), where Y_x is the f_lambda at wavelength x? 20.6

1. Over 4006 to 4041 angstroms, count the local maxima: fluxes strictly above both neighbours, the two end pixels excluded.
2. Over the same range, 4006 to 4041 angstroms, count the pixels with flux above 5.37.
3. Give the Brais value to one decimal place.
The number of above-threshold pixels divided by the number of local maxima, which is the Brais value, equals 3.3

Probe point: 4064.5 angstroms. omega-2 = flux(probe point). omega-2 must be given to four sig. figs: 5.283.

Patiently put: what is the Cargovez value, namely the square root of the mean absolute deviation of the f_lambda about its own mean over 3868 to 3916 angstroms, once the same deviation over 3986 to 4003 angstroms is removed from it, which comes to 0.2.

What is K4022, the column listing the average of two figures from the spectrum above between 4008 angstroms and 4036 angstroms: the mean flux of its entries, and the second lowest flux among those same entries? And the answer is 5.4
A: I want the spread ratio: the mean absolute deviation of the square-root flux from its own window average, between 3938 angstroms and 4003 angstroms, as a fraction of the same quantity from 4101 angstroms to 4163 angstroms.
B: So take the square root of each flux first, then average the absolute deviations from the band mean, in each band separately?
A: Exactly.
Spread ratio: 2.5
